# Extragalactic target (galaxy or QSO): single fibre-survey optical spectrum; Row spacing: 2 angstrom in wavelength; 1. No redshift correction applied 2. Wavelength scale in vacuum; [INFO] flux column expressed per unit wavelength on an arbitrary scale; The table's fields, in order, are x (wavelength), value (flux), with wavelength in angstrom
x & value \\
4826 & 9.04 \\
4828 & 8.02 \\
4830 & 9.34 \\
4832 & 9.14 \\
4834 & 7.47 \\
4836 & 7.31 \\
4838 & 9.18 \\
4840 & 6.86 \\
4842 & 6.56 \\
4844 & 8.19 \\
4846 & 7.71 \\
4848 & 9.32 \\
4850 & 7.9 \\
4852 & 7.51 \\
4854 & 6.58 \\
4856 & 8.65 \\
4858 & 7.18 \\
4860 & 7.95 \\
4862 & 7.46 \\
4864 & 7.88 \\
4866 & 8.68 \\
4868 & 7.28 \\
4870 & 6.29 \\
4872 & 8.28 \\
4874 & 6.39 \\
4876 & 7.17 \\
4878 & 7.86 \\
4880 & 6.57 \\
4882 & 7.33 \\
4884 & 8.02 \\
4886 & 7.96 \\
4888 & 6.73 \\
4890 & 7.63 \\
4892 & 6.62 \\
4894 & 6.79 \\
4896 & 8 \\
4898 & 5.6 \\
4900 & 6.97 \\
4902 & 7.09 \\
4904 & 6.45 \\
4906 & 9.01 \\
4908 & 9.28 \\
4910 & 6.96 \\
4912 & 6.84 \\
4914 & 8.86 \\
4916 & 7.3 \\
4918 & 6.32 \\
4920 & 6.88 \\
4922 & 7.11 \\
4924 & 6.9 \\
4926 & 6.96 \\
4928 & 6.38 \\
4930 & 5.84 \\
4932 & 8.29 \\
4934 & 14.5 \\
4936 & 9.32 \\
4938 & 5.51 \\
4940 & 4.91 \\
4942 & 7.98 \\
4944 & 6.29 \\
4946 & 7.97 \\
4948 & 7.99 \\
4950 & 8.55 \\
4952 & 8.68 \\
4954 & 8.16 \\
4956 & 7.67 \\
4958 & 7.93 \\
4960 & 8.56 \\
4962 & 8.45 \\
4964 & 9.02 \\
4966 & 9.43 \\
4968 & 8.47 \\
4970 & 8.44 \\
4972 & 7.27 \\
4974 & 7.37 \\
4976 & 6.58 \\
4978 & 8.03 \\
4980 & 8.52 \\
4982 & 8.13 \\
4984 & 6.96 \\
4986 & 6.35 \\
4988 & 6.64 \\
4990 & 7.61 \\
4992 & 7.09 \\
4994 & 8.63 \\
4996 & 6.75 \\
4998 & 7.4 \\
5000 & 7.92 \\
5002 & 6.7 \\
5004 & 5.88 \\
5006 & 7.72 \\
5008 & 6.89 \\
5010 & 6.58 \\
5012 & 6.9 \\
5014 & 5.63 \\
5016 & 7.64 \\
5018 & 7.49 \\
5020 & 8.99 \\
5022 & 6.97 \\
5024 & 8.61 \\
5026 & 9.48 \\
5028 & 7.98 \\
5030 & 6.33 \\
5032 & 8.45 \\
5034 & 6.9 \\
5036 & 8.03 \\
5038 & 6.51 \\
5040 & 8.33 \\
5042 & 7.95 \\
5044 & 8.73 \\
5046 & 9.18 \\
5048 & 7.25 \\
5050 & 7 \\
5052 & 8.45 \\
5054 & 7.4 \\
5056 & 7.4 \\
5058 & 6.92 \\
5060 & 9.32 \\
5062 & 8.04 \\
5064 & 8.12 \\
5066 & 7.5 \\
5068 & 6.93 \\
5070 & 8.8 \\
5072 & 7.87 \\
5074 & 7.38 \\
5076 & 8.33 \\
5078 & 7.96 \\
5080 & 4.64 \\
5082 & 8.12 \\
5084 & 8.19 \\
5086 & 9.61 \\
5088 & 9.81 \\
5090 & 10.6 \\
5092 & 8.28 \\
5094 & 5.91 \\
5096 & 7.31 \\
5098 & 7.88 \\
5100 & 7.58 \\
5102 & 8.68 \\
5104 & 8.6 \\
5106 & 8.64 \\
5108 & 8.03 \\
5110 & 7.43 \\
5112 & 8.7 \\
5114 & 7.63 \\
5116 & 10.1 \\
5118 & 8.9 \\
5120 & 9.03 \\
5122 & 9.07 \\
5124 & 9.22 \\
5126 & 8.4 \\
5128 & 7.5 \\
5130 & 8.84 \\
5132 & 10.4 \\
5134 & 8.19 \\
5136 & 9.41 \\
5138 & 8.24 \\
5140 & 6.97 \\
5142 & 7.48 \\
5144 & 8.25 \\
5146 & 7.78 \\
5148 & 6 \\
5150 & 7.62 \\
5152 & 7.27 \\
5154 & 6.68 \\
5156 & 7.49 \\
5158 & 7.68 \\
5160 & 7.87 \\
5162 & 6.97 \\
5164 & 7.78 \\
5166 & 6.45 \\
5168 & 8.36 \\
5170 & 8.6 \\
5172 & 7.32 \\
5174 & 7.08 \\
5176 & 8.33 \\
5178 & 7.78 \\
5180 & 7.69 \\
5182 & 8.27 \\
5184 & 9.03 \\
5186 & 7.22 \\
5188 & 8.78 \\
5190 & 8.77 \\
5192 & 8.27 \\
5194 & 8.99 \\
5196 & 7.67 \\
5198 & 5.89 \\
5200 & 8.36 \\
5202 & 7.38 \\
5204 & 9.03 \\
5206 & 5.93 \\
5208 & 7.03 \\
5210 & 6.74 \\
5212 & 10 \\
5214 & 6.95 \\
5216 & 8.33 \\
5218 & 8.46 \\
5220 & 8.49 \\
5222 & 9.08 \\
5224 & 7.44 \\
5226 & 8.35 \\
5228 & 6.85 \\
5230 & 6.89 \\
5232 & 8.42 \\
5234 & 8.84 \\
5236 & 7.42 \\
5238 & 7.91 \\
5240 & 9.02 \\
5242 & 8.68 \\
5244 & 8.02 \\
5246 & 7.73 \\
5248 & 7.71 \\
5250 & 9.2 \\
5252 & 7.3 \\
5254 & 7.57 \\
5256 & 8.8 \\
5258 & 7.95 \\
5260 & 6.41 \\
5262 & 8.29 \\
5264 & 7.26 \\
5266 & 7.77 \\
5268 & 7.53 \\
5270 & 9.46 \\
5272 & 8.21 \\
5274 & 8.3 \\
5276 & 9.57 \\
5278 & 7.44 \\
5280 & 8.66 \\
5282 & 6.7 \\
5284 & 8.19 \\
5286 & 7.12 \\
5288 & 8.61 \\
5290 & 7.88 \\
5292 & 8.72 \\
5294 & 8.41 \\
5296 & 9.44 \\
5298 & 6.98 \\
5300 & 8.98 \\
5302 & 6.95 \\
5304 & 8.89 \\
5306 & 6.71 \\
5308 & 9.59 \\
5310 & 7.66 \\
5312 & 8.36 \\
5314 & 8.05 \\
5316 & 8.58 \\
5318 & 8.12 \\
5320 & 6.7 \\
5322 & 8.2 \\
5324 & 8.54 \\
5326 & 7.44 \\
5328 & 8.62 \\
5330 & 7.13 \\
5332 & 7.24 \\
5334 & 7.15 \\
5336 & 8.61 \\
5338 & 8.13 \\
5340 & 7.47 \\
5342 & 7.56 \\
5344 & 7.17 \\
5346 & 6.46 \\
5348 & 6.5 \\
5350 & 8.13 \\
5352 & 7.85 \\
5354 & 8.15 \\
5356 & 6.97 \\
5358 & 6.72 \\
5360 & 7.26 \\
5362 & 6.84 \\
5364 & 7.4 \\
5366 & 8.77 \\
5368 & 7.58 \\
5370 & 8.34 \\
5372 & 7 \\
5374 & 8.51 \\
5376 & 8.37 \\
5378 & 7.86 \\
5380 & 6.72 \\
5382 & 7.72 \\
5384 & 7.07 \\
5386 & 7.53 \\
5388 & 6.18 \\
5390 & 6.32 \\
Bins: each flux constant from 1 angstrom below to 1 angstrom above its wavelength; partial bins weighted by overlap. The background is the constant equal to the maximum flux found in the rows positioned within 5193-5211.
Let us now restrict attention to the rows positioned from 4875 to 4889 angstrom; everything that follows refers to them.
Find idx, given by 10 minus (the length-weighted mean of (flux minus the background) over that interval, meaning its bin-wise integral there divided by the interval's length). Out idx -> 11.7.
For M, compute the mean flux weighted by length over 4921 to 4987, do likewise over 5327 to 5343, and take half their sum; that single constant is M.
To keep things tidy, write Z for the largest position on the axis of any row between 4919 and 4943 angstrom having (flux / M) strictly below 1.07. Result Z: 4942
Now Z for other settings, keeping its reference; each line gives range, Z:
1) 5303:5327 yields 5326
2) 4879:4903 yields 4902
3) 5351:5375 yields 5372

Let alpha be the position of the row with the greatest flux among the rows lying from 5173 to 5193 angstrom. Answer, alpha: 5184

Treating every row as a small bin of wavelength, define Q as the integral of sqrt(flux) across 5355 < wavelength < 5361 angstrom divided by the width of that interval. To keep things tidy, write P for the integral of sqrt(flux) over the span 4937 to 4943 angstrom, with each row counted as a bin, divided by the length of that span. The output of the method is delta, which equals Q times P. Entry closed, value 6.5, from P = 2.46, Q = 2.64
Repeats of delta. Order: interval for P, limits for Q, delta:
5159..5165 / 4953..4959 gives 7.7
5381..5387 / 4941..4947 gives 7.4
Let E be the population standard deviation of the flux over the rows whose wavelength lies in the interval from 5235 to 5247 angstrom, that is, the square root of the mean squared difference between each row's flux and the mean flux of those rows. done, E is 0.55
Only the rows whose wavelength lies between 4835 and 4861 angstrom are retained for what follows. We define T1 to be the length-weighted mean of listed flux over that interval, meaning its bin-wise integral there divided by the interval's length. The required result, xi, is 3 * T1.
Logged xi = 23.3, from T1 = 7.8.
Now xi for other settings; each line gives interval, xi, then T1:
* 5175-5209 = 23.7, 7.9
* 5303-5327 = 24.2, 8.1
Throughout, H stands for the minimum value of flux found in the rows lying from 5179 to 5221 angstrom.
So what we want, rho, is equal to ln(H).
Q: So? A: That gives 1.77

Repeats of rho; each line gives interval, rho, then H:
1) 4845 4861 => 1.88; 6.58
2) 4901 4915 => 1.86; 6.45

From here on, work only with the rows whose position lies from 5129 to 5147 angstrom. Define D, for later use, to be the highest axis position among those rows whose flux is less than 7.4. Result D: 5140 angstrom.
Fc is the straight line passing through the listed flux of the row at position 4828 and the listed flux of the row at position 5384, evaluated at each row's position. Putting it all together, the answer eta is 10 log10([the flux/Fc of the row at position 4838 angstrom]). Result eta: 0.6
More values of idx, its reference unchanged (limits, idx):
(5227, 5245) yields 11.0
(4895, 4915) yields 11.5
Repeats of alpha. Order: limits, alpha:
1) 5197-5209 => 5204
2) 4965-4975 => 4966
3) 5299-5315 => 5308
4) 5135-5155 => 5136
